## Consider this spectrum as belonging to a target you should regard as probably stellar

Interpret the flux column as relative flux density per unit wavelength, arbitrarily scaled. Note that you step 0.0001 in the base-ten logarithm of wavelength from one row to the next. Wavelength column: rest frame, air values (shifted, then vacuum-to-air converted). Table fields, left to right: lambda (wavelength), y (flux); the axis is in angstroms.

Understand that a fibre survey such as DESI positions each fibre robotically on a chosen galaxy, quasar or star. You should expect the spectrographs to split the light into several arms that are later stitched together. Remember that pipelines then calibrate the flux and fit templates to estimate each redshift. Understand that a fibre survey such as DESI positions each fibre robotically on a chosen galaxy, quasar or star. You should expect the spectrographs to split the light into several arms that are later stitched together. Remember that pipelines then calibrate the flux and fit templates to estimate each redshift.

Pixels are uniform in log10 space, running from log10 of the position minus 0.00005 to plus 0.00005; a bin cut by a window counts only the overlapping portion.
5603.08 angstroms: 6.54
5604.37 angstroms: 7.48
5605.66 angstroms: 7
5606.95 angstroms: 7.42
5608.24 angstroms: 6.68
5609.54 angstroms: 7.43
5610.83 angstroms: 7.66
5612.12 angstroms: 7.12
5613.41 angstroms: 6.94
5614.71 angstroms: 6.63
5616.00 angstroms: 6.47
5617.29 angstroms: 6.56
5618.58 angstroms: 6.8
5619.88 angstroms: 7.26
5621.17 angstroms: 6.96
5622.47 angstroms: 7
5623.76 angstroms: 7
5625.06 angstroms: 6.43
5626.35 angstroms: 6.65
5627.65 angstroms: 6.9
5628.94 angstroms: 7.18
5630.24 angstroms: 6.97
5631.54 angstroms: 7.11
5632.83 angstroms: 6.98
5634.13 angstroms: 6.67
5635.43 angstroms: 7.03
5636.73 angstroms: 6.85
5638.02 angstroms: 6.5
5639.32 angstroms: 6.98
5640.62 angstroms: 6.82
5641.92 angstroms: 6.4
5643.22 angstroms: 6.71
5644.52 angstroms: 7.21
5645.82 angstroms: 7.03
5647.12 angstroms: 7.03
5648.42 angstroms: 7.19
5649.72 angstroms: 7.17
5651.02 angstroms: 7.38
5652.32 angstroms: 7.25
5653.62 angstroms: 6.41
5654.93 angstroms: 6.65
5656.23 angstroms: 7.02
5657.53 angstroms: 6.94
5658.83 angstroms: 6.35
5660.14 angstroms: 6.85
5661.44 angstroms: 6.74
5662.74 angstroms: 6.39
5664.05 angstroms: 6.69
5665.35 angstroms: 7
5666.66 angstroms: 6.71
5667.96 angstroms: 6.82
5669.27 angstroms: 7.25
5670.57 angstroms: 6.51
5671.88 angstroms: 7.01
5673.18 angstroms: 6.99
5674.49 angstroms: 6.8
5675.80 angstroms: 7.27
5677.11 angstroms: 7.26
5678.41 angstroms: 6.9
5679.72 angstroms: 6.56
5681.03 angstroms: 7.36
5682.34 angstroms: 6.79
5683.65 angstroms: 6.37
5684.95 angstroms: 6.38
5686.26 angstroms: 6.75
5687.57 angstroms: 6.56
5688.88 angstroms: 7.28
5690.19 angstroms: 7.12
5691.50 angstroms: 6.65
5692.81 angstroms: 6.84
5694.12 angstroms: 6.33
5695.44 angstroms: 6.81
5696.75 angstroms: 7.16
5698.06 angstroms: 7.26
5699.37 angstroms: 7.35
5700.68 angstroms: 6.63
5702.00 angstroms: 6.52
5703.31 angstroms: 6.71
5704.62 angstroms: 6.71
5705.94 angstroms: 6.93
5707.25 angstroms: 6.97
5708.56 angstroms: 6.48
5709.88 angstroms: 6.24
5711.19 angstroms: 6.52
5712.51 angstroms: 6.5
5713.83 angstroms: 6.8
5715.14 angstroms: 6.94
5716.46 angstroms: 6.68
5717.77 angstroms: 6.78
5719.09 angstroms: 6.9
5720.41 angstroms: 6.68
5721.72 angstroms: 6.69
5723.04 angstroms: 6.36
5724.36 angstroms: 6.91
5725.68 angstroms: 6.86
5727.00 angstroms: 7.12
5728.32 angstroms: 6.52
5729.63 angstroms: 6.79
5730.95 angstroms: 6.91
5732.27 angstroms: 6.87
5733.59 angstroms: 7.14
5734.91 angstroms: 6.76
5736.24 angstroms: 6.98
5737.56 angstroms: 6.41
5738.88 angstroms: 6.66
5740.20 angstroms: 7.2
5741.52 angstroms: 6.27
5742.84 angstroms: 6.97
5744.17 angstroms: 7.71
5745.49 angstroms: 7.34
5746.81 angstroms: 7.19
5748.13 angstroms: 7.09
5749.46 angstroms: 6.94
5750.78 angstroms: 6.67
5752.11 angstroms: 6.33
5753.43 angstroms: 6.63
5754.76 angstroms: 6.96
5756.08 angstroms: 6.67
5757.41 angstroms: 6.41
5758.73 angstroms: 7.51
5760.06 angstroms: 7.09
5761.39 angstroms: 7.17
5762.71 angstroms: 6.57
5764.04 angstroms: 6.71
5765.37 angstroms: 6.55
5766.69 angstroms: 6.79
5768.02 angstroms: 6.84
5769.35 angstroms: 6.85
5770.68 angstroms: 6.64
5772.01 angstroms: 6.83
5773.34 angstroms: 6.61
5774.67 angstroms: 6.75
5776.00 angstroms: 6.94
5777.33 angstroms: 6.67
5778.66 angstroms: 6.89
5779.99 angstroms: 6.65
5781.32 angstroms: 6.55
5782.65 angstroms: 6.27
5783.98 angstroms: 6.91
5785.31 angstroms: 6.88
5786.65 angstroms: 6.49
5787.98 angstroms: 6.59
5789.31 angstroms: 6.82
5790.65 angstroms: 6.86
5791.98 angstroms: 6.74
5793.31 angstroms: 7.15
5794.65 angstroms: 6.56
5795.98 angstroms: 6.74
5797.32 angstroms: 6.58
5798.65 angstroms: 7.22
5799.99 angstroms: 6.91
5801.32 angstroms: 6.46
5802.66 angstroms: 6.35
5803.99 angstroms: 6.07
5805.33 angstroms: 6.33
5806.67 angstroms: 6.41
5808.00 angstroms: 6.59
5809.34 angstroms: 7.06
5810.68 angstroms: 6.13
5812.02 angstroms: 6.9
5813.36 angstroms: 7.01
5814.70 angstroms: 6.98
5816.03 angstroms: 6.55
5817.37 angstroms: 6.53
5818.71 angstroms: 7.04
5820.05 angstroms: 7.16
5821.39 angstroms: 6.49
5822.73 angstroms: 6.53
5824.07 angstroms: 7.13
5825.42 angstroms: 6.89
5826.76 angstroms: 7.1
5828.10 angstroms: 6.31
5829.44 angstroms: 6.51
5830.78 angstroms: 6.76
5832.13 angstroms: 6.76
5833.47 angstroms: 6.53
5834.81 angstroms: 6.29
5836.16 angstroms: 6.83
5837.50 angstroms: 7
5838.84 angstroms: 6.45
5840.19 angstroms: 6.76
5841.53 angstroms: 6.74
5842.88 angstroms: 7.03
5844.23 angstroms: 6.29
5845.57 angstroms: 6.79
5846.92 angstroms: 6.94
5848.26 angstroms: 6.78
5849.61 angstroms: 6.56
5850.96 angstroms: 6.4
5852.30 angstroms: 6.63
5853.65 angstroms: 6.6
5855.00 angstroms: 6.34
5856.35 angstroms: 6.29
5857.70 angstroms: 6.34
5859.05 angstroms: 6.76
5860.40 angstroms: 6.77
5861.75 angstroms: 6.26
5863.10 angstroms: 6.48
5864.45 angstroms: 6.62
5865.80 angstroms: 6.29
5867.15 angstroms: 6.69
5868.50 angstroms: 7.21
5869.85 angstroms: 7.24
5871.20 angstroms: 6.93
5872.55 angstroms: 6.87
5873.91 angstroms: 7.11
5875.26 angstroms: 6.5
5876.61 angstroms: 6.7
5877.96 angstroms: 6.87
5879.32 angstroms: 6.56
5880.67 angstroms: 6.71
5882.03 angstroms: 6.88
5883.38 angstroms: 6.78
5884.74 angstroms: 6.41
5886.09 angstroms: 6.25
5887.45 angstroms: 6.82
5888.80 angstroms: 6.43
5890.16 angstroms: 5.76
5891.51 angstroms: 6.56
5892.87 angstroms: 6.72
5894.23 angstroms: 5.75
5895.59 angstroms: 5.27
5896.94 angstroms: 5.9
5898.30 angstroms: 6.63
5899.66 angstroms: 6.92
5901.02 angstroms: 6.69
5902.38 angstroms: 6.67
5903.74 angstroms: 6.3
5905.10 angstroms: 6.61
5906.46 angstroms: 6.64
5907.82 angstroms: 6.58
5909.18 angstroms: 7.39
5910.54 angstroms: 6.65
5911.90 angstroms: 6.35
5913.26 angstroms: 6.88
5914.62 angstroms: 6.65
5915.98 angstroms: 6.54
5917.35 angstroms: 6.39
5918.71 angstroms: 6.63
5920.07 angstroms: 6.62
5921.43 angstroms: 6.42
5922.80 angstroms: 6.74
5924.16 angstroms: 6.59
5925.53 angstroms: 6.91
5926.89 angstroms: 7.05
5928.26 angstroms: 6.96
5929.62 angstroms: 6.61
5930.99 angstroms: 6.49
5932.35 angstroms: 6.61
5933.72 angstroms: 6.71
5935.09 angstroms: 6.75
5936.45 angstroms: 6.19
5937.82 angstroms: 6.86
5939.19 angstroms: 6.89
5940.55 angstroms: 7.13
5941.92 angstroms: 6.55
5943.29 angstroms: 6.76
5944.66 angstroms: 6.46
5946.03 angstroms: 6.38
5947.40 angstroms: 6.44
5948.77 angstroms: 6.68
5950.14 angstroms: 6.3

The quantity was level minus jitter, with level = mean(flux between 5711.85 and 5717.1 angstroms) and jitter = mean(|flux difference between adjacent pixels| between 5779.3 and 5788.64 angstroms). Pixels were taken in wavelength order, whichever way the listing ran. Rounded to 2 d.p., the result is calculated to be 6.47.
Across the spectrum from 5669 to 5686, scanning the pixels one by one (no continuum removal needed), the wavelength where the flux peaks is 5681.03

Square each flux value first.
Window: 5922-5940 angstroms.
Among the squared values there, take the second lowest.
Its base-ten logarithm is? 1.62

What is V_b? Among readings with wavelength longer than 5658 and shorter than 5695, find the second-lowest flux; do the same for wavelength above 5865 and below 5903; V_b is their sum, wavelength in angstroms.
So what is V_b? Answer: 12.10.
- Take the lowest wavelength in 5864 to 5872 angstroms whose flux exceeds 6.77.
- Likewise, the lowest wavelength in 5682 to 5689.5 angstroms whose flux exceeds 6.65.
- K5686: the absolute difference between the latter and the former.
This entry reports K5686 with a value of 186.2 angstroms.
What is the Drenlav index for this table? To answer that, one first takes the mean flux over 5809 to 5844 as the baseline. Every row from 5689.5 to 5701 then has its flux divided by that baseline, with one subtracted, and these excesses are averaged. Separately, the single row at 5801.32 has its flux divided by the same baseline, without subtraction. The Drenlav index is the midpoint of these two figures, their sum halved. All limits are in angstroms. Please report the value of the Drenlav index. 0.49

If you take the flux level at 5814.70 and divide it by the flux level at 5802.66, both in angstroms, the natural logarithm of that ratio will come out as 0.095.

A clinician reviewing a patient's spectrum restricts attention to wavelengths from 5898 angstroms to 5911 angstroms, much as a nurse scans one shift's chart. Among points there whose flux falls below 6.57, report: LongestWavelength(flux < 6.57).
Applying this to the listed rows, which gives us 5903.74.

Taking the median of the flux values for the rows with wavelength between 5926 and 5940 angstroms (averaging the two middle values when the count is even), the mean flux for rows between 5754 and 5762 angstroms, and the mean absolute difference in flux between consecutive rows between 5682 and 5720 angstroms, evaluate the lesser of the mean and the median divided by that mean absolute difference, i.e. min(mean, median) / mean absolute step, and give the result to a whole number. 26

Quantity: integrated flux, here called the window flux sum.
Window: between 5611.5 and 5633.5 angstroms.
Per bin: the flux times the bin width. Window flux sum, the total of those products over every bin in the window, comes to 151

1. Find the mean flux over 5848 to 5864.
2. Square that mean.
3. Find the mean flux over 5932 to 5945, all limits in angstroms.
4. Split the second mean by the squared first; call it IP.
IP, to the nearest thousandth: 0.158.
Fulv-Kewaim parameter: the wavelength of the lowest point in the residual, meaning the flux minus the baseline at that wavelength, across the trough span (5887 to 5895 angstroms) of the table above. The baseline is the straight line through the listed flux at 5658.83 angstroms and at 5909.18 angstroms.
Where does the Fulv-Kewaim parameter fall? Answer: 5894.23 angstroms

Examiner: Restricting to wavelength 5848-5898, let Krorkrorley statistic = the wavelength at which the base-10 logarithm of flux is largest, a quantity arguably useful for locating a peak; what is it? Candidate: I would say 5869.85 angstroms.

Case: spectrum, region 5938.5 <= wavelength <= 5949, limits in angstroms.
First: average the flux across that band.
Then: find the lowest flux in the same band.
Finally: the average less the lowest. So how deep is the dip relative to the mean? 0.28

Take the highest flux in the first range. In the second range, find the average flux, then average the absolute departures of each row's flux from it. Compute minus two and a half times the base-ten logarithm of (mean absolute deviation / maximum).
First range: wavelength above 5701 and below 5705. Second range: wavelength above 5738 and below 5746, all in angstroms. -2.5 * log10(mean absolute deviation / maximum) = 3.08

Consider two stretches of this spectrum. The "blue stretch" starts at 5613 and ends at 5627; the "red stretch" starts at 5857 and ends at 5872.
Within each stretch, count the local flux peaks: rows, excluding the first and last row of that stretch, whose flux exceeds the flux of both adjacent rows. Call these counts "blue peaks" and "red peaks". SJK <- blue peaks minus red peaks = -2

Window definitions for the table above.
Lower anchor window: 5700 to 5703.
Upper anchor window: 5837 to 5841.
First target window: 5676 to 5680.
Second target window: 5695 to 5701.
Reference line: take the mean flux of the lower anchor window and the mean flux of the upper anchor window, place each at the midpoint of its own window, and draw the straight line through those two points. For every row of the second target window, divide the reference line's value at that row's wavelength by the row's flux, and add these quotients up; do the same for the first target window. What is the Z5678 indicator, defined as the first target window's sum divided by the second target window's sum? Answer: 0.6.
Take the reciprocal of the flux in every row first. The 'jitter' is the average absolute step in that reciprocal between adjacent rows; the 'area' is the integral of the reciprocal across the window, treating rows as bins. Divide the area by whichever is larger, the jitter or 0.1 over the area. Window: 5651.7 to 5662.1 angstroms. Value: 23.7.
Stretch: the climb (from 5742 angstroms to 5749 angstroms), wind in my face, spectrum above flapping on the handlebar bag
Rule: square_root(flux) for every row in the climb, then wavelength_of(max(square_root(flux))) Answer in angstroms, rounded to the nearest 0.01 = 5744.17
